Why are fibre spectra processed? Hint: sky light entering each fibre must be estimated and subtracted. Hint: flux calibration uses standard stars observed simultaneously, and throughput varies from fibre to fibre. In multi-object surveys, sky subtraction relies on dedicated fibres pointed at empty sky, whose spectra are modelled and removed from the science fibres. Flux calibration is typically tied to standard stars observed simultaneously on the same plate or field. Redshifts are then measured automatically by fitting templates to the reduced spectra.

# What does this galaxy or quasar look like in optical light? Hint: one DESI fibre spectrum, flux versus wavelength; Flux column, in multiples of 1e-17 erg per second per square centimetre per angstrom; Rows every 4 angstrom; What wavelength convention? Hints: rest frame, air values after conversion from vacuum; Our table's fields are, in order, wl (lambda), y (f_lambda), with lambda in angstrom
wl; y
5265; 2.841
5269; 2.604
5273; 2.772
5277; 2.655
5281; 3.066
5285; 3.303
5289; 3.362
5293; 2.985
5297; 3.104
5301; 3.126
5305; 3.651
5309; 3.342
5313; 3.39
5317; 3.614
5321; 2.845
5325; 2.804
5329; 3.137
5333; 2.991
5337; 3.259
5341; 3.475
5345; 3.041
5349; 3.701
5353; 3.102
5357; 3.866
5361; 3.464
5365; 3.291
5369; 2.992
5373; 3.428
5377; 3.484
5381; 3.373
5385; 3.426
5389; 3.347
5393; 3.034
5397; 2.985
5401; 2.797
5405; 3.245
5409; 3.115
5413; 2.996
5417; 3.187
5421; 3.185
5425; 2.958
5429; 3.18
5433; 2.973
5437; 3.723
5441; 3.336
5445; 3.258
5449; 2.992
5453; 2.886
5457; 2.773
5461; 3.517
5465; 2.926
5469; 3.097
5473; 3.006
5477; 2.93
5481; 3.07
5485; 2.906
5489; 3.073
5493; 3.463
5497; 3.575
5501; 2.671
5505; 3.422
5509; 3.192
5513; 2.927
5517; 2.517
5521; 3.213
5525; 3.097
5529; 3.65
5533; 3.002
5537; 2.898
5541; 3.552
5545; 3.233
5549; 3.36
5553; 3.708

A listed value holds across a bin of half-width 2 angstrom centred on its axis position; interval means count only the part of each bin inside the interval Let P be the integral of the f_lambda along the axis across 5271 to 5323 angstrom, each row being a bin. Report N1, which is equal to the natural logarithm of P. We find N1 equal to 5.11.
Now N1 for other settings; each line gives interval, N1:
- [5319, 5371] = 5.12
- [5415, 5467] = 5.10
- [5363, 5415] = 5.11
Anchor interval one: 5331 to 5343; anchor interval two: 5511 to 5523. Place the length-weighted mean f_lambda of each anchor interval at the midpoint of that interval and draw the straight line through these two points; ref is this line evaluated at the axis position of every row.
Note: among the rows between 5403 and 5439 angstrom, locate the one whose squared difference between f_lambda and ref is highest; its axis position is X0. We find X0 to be 5437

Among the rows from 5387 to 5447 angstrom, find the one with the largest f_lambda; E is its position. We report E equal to 5437 angstrom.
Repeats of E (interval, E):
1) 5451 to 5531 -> 5529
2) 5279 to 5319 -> 5305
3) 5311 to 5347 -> 5317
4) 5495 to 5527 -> 5497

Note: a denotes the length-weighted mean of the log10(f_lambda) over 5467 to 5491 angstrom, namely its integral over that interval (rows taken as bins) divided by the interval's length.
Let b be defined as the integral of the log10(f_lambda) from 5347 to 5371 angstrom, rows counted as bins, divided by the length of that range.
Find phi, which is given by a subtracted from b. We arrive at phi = 0.05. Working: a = 0.479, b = 0.53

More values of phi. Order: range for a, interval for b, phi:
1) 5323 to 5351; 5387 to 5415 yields -0.02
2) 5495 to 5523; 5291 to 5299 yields 0.00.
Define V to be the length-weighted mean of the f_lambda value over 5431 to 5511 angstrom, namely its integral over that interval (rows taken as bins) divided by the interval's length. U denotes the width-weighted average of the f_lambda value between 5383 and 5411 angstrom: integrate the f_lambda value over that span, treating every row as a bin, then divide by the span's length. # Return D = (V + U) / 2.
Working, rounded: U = 3.14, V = 3.14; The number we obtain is 3.14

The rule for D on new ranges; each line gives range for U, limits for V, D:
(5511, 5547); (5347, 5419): 3.19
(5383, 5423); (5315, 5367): 3.20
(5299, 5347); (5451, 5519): 3.14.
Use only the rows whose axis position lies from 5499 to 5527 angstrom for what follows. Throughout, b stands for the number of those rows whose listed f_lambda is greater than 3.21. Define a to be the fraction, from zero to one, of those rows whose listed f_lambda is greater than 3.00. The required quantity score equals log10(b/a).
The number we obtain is 0.54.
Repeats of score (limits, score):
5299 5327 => 0.75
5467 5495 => 0.15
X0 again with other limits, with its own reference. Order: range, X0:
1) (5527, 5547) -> 5529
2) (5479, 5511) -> 5497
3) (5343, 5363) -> 5357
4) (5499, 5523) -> 5505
